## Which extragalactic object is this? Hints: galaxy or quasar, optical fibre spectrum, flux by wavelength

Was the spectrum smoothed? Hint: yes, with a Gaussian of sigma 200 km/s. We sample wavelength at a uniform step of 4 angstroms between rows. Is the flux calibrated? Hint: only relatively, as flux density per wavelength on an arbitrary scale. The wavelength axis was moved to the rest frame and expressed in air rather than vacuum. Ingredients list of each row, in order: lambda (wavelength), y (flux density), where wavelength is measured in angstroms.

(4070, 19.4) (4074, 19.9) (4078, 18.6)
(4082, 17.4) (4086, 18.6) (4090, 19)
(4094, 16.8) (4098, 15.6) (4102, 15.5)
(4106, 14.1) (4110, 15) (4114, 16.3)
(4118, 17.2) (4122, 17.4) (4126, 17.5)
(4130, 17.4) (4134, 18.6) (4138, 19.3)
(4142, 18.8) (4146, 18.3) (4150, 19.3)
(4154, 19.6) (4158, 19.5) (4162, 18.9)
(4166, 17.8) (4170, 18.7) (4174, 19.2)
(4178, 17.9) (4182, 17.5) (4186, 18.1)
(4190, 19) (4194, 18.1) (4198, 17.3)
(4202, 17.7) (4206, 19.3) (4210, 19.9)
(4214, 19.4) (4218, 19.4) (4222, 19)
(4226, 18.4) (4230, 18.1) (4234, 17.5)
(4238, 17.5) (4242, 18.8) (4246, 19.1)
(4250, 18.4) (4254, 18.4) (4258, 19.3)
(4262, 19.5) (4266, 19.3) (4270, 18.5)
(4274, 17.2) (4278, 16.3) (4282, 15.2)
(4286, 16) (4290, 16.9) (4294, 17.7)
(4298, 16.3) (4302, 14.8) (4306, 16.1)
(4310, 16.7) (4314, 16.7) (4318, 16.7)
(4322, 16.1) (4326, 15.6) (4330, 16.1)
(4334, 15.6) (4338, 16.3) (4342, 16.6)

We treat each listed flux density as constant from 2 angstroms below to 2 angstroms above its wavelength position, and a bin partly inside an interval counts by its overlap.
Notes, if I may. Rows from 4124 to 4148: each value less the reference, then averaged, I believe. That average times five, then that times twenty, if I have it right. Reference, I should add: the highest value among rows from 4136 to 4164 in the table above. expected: -128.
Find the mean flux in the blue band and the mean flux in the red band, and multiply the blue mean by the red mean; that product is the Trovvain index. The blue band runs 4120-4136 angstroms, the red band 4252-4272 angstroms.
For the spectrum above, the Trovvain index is 337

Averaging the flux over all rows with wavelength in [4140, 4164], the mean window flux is 19.1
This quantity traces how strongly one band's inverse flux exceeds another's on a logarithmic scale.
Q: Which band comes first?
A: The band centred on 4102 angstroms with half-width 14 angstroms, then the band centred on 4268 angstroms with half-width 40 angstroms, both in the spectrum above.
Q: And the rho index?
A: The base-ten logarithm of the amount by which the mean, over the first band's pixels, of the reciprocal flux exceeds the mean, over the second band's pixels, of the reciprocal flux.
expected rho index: -2.3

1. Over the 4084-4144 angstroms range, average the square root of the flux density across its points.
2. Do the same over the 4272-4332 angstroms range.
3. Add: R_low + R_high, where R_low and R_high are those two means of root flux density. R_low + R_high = 8.17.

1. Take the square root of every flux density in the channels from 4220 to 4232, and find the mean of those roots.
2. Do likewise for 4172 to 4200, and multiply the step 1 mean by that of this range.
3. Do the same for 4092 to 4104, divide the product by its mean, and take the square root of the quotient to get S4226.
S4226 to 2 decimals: 2.14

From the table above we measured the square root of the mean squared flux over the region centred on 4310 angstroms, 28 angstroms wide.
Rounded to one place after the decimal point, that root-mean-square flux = 16.2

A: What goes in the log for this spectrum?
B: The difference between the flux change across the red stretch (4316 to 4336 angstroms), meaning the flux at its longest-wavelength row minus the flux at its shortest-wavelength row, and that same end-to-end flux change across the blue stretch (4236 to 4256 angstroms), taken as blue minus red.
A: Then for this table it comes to 2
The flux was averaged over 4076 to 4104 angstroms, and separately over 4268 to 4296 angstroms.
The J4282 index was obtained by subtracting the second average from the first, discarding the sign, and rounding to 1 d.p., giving 0.5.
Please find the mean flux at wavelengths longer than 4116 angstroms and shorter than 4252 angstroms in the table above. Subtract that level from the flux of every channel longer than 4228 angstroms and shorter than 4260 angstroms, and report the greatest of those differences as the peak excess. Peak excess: 0.8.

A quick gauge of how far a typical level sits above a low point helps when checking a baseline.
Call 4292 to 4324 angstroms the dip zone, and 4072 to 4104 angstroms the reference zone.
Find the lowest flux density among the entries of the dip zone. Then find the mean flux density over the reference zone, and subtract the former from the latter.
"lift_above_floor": 2.9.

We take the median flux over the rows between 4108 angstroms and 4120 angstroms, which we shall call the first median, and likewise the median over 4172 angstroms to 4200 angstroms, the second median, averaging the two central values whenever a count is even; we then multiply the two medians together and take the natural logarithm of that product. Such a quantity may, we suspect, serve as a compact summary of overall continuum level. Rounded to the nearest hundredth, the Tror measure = 5.69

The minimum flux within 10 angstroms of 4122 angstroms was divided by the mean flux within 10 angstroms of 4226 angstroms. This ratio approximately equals 0.88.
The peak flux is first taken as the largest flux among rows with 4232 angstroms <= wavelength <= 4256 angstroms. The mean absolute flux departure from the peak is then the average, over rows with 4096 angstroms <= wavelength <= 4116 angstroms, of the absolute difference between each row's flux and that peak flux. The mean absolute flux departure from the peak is 3.8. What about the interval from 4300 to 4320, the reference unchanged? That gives 2.9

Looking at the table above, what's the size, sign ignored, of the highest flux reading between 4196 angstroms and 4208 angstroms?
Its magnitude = 19.3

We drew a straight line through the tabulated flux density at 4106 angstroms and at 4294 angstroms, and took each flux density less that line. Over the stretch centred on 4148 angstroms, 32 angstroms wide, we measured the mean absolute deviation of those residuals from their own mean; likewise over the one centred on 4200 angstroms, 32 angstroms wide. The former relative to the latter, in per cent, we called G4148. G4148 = 50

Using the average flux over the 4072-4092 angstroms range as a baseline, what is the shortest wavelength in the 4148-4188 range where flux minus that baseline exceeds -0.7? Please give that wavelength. 4150 angstroms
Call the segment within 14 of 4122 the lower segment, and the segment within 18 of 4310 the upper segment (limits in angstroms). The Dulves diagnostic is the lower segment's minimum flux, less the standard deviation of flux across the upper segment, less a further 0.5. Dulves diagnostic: 13.7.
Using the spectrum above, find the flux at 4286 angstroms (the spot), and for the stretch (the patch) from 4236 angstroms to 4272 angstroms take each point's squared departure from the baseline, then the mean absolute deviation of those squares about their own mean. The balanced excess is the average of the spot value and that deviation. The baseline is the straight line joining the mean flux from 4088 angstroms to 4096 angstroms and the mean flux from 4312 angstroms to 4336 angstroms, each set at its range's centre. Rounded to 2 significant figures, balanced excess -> 9.0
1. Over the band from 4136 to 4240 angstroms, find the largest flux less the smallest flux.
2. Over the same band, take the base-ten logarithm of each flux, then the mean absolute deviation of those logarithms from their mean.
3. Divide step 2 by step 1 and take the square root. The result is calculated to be 0.079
